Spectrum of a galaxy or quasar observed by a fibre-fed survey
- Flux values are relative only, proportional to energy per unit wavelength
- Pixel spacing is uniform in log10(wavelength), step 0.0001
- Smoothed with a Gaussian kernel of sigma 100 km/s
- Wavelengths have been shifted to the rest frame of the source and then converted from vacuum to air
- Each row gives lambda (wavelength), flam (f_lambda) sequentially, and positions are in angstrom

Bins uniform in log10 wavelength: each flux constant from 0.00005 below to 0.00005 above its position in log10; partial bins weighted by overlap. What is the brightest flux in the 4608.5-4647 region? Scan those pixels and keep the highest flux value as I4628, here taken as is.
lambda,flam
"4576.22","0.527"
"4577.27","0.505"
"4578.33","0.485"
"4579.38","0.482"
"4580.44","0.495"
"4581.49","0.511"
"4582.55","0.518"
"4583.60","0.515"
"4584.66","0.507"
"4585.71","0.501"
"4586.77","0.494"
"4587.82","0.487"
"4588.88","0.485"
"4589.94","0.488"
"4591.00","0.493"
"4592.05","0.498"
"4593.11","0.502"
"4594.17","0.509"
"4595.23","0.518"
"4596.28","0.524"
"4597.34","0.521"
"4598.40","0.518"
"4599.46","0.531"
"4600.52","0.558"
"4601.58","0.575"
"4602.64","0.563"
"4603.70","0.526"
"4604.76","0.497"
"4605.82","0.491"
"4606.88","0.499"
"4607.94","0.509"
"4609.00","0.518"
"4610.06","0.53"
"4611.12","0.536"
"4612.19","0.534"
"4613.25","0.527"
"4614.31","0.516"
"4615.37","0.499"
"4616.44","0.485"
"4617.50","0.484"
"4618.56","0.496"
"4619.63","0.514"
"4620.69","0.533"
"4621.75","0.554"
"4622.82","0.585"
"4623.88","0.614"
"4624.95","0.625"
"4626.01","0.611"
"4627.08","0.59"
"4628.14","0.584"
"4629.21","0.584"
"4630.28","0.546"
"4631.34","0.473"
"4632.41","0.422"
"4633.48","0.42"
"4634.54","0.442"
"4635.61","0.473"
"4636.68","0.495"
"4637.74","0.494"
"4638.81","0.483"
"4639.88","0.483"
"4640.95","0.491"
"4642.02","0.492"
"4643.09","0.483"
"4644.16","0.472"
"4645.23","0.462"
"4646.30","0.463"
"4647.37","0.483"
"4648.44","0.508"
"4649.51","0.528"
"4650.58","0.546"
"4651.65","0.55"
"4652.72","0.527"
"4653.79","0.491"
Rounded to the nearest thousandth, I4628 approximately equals 0.625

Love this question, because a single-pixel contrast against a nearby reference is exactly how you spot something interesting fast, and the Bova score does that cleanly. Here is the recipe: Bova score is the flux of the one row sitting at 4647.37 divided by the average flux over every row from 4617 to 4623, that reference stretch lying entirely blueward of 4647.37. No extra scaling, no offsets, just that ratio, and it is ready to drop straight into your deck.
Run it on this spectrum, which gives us 0.92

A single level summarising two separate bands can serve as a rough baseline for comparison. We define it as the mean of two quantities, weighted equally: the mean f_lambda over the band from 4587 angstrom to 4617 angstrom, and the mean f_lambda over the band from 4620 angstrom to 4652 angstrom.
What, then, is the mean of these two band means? 0.516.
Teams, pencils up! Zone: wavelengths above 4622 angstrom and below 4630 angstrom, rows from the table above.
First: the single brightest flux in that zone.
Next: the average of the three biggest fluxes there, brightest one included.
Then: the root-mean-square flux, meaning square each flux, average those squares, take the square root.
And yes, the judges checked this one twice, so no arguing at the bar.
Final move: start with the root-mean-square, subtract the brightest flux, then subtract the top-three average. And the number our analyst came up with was -0.642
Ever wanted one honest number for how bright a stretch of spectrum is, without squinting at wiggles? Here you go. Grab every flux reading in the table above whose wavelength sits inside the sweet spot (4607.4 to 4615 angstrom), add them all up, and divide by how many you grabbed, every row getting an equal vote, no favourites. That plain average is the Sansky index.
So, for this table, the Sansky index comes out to 0.524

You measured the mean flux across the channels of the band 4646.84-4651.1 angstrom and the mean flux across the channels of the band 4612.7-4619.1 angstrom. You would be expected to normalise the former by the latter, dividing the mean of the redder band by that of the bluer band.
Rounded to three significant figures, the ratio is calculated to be 1.03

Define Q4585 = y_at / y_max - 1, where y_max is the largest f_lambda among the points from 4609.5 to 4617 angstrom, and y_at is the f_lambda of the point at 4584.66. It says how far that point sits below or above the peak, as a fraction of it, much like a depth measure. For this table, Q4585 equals -0.05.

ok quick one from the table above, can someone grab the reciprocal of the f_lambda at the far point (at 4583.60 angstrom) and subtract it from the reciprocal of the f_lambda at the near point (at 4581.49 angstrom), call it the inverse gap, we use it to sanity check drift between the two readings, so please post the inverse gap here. 0.02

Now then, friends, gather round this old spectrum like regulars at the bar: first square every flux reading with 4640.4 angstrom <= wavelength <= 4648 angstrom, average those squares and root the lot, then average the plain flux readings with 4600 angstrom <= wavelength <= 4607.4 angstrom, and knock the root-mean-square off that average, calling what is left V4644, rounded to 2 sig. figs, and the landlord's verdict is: 0.052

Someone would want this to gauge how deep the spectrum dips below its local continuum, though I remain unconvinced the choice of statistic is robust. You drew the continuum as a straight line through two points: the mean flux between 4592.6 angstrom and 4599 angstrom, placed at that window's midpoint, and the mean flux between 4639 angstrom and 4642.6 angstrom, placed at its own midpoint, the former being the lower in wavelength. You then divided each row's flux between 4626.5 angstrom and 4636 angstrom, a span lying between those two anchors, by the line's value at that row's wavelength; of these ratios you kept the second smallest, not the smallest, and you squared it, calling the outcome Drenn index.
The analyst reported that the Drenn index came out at 0.73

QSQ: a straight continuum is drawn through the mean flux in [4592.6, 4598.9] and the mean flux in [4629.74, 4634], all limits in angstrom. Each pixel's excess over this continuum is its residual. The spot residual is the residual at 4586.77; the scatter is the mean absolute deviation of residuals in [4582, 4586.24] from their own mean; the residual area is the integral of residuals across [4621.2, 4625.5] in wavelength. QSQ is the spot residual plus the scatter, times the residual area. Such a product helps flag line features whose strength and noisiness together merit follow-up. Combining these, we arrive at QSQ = -0.015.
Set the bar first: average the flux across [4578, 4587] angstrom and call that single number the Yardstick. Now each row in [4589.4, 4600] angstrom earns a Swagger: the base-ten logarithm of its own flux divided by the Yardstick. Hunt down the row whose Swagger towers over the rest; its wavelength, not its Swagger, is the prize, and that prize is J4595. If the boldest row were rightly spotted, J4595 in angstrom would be 4599.46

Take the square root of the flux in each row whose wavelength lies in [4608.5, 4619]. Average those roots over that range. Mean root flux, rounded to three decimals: 0.716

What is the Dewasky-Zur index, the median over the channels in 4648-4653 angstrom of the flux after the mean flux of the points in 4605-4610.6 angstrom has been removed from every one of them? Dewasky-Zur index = 0.019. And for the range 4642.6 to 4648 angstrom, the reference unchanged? -0.037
